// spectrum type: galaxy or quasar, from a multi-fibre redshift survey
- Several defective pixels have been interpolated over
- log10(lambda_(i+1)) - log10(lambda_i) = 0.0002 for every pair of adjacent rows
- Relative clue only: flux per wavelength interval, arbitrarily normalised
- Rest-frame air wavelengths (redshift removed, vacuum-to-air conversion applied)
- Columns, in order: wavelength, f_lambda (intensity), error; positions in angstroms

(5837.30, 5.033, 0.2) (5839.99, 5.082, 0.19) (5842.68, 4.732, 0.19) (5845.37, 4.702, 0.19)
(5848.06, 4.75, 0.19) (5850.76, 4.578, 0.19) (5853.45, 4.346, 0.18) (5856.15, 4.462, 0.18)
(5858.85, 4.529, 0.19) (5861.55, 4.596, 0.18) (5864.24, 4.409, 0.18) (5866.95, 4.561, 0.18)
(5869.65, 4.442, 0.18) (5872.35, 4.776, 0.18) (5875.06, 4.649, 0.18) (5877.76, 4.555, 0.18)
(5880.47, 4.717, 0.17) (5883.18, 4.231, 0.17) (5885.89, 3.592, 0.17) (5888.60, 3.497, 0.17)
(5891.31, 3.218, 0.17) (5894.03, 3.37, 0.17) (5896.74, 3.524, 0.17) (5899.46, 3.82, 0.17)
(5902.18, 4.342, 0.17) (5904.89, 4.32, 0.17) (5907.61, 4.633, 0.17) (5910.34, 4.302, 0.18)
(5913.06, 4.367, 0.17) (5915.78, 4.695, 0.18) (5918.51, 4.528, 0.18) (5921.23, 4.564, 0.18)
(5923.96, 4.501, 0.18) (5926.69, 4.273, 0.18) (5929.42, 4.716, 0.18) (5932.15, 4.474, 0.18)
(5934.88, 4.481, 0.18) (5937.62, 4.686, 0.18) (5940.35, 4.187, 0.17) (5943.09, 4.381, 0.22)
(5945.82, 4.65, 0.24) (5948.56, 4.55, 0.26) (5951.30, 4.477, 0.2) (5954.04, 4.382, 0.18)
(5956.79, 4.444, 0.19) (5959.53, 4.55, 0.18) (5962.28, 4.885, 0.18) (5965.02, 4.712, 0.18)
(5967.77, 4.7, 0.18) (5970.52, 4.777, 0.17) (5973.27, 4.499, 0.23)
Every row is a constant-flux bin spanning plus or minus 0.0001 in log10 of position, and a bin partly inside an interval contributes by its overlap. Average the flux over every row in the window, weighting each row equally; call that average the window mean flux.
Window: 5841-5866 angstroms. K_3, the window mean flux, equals 4.57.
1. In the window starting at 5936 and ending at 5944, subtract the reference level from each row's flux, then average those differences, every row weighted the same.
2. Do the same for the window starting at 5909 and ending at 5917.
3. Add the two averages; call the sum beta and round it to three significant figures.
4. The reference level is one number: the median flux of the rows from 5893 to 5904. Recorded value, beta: 1.53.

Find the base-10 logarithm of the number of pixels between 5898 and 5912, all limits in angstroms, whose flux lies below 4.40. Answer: 0.60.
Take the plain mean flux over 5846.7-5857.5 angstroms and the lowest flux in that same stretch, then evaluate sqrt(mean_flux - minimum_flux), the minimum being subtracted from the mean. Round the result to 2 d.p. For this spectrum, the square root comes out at 0.43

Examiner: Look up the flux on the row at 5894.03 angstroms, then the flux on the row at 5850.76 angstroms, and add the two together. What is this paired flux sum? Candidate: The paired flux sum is 7.9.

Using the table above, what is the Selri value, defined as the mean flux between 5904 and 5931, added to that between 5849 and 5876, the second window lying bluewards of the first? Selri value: 9.0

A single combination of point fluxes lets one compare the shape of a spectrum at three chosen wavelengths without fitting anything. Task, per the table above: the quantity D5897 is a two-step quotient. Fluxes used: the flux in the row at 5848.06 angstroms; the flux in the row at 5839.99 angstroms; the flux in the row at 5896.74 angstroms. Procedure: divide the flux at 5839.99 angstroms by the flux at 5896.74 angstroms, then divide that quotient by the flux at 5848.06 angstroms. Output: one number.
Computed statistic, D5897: 0.30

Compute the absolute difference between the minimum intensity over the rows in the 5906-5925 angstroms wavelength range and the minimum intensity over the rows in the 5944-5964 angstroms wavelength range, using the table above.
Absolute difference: 0.1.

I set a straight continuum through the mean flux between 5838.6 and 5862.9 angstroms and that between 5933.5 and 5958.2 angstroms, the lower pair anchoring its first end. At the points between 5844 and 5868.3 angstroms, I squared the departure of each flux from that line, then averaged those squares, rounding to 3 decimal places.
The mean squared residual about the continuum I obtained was 0.021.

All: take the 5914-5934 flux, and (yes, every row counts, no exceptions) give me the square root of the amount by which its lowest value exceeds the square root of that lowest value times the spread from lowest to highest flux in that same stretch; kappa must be 1.7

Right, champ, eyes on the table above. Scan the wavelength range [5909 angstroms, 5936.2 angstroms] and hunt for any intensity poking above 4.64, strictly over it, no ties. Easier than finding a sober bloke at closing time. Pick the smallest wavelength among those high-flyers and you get 5915.78 angstroms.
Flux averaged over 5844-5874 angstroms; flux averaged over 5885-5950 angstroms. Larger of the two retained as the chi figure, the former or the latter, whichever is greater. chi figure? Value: 4.56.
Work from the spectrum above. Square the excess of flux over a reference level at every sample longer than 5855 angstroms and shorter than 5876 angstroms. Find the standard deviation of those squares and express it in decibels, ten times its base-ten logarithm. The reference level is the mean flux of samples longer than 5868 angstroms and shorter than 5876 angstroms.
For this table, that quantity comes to -18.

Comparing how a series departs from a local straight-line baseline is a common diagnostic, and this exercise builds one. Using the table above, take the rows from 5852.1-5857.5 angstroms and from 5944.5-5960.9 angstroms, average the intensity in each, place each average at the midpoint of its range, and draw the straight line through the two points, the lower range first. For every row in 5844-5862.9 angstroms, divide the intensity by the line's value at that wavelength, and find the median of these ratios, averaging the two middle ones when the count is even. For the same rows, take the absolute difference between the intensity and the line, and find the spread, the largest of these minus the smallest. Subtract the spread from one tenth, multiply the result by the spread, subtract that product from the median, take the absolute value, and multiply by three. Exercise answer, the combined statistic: 3.3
